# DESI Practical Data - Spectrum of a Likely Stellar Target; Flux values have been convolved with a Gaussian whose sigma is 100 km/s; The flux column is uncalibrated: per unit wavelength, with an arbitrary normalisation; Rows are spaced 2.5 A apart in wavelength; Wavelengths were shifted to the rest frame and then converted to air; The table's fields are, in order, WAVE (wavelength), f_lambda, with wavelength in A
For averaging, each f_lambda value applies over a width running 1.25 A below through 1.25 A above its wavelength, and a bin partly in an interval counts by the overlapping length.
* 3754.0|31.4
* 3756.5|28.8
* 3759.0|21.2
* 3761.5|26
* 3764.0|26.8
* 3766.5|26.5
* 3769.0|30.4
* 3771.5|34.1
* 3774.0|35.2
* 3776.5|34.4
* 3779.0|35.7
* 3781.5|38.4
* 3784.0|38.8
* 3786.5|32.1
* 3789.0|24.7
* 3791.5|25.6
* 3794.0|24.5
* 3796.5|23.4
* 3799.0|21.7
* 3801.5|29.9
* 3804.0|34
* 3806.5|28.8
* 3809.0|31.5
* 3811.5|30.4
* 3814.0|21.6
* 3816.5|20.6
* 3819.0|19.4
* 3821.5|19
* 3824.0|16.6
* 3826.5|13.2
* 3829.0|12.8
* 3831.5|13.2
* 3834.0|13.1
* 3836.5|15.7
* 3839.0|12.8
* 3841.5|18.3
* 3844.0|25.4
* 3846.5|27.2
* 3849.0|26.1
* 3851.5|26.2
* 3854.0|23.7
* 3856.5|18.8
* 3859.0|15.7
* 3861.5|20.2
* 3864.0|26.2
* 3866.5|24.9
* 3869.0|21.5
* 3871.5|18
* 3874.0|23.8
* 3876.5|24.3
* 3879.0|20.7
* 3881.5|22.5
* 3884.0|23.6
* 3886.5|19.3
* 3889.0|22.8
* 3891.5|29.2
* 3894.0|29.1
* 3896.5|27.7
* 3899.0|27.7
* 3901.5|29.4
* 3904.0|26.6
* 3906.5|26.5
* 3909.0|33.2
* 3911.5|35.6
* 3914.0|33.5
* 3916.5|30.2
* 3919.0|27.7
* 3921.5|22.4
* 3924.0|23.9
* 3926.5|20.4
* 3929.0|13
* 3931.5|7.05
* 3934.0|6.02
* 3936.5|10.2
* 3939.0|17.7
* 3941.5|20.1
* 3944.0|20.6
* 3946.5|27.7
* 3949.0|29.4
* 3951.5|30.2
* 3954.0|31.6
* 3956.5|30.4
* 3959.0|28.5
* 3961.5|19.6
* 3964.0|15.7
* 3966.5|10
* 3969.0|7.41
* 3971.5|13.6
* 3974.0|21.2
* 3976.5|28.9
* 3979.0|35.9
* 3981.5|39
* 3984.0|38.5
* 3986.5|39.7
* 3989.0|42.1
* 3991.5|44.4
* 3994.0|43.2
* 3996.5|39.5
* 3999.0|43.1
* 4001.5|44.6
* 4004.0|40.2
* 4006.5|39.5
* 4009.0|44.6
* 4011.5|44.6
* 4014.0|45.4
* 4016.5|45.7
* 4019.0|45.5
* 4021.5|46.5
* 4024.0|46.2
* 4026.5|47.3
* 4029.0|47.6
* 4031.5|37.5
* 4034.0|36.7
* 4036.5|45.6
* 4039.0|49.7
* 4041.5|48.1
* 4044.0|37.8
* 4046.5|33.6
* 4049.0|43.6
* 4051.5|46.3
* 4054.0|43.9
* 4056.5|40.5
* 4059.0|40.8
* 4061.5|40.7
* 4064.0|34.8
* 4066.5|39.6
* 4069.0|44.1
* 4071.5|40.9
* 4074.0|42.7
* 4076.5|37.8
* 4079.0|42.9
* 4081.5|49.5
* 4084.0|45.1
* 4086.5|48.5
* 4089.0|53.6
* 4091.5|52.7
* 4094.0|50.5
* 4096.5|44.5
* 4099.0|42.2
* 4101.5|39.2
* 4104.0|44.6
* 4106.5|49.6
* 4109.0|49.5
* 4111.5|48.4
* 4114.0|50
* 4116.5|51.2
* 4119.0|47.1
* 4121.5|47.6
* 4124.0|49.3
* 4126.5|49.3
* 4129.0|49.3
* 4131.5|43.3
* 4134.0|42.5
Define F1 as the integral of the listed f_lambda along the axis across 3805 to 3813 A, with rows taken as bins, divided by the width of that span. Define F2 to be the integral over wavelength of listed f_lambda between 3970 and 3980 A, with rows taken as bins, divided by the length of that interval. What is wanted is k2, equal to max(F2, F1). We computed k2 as 30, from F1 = 30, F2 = 24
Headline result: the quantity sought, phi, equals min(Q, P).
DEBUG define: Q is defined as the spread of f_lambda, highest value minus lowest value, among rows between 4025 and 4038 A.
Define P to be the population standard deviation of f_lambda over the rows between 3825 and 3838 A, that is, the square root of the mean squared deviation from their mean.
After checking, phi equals 1.1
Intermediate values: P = 1.1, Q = 11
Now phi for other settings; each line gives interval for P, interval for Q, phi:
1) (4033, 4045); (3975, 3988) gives 5.3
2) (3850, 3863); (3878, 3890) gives 3.7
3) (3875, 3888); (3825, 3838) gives 1.8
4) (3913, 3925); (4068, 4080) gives 4.1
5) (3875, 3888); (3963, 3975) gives 1.8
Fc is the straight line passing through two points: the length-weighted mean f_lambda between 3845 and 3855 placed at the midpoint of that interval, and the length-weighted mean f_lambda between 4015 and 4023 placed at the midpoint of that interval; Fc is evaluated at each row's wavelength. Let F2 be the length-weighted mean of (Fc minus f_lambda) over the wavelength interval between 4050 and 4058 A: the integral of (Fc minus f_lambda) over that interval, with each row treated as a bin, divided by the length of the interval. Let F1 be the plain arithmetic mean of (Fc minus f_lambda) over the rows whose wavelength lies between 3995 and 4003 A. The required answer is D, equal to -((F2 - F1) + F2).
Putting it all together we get -12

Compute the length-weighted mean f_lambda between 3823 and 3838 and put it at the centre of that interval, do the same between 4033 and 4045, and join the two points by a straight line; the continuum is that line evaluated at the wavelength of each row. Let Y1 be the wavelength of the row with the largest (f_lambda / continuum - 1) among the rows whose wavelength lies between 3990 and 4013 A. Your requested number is 3991.5 A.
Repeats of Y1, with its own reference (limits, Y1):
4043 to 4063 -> 4051.5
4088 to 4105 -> 4089.0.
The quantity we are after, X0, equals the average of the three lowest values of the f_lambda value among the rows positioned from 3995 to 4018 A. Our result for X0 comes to 40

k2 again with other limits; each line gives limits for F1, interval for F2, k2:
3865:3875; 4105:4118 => 50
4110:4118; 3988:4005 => 50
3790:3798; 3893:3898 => 28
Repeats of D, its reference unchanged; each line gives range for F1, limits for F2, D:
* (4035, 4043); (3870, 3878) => -13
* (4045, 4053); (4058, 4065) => -16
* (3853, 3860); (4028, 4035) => -7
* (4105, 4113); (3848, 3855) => 6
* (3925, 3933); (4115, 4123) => 4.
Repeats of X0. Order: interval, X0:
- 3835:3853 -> 16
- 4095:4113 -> 42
